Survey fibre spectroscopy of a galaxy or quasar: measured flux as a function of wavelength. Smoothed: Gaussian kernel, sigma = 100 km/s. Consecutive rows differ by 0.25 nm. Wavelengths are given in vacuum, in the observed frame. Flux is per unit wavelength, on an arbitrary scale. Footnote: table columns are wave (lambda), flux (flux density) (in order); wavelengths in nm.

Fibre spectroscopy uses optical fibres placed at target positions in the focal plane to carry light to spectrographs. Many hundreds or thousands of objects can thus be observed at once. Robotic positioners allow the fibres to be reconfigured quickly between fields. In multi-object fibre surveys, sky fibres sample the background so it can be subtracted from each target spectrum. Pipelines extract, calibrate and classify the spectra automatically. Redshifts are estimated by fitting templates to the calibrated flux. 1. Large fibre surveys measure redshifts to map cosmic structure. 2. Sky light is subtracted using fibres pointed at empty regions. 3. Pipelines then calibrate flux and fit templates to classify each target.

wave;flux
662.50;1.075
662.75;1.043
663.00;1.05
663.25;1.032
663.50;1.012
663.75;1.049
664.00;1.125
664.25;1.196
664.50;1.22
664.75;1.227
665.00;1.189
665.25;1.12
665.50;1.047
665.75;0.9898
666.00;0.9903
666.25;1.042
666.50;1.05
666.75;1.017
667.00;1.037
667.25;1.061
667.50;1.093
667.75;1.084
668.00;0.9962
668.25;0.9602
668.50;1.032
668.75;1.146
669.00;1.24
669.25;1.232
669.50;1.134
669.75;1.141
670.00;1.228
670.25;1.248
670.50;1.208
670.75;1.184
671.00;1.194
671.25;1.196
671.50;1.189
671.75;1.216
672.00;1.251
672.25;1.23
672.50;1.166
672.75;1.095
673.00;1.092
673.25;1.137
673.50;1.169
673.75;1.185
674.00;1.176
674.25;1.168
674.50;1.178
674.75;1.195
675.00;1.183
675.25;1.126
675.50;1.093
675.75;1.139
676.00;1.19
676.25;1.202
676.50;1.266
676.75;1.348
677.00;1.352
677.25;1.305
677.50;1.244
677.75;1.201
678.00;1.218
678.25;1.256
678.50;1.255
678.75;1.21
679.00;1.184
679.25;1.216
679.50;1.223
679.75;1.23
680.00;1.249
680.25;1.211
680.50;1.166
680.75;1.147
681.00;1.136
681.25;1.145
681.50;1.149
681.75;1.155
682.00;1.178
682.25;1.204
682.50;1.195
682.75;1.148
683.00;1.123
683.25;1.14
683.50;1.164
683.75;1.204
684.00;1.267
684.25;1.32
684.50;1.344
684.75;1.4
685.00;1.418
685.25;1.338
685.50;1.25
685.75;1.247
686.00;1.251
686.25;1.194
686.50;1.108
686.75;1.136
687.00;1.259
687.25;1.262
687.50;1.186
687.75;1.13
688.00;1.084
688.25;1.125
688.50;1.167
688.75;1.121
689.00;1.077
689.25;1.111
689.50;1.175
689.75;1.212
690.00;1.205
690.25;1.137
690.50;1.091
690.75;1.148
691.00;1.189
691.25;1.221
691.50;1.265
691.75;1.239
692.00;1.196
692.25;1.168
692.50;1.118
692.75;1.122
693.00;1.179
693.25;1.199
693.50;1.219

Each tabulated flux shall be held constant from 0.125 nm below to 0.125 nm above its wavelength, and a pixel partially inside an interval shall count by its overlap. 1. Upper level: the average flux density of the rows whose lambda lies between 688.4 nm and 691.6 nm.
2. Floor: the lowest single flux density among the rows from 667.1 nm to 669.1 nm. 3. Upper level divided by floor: 1.21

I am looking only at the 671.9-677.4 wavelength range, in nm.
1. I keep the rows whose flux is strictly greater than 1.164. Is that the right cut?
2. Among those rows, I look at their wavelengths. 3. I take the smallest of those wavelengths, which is 672.00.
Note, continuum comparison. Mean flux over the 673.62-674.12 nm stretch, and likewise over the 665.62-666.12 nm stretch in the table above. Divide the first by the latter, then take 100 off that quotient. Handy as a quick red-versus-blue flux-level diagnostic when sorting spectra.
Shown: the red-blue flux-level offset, -98.8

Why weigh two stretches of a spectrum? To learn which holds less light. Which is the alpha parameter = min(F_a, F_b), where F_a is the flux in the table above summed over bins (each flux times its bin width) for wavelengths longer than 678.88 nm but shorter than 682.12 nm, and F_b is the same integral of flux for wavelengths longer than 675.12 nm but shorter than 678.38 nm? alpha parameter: 3.8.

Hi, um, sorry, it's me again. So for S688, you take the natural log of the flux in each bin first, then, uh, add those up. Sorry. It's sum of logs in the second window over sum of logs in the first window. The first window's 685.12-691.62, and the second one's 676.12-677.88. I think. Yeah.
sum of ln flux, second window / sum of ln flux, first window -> 0.4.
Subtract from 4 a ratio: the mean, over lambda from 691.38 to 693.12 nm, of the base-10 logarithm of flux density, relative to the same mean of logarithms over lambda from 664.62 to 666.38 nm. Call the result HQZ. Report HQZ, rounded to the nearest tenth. 1.9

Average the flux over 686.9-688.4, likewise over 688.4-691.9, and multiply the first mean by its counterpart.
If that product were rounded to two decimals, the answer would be 1.37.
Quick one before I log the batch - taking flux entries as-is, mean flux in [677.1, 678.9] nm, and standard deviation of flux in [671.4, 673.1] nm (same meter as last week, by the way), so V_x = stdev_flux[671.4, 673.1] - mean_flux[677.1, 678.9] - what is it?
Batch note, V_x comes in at -1.18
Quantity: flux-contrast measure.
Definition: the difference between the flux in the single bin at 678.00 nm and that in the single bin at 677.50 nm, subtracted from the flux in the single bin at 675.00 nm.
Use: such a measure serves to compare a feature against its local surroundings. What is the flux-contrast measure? 1.21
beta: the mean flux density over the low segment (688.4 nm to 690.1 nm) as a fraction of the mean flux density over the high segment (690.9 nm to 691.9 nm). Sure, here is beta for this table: 0.94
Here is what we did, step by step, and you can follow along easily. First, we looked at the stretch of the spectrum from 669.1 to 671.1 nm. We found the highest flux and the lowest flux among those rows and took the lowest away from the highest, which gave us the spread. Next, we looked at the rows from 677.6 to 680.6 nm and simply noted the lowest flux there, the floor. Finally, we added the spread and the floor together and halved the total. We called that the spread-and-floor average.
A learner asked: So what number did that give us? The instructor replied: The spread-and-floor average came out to 0.64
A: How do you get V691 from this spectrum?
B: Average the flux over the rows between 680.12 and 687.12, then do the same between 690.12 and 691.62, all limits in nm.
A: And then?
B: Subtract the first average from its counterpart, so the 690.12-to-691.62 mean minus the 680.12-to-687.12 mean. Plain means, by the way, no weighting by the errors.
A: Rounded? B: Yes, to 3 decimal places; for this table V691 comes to -0.039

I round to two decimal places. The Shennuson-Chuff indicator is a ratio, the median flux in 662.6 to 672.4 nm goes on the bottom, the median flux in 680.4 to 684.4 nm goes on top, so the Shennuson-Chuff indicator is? 1.03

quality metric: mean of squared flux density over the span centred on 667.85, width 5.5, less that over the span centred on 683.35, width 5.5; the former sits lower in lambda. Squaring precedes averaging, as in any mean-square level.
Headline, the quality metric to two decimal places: -0.30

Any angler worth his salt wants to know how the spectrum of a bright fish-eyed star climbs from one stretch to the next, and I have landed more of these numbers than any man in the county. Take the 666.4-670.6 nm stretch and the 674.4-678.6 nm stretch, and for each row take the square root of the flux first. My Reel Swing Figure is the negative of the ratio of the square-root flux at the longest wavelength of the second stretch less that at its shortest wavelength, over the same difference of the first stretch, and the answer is 0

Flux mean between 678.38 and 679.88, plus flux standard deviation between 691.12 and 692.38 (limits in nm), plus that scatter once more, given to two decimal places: 1.29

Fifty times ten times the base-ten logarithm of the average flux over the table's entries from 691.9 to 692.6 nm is 32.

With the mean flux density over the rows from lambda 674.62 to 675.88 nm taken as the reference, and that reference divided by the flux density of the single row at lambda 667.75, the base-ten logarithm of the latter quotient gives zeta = 0.025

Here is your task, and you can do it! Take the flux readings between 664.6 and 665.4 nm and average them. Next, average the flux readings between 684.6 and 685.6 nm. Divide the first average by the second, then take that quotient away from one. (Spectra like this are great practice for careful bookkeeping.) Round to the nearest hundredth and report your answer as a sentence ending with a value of 0.13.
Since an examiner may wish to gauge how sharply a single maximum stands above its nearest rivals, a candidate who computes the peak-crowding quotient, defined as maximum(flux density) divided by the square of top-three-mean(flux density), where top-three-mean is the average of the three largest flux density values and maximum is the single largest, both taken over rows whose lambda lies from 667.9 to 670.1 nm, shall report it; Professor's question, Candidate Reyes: 0.815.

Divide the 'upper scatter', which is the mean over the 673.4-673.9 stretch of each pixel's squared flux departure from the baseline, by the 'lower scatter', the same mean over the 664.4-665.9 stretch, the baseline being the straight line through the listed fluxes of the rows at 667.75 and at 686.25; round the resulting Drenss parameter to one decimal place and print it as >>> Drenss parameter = 0.3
